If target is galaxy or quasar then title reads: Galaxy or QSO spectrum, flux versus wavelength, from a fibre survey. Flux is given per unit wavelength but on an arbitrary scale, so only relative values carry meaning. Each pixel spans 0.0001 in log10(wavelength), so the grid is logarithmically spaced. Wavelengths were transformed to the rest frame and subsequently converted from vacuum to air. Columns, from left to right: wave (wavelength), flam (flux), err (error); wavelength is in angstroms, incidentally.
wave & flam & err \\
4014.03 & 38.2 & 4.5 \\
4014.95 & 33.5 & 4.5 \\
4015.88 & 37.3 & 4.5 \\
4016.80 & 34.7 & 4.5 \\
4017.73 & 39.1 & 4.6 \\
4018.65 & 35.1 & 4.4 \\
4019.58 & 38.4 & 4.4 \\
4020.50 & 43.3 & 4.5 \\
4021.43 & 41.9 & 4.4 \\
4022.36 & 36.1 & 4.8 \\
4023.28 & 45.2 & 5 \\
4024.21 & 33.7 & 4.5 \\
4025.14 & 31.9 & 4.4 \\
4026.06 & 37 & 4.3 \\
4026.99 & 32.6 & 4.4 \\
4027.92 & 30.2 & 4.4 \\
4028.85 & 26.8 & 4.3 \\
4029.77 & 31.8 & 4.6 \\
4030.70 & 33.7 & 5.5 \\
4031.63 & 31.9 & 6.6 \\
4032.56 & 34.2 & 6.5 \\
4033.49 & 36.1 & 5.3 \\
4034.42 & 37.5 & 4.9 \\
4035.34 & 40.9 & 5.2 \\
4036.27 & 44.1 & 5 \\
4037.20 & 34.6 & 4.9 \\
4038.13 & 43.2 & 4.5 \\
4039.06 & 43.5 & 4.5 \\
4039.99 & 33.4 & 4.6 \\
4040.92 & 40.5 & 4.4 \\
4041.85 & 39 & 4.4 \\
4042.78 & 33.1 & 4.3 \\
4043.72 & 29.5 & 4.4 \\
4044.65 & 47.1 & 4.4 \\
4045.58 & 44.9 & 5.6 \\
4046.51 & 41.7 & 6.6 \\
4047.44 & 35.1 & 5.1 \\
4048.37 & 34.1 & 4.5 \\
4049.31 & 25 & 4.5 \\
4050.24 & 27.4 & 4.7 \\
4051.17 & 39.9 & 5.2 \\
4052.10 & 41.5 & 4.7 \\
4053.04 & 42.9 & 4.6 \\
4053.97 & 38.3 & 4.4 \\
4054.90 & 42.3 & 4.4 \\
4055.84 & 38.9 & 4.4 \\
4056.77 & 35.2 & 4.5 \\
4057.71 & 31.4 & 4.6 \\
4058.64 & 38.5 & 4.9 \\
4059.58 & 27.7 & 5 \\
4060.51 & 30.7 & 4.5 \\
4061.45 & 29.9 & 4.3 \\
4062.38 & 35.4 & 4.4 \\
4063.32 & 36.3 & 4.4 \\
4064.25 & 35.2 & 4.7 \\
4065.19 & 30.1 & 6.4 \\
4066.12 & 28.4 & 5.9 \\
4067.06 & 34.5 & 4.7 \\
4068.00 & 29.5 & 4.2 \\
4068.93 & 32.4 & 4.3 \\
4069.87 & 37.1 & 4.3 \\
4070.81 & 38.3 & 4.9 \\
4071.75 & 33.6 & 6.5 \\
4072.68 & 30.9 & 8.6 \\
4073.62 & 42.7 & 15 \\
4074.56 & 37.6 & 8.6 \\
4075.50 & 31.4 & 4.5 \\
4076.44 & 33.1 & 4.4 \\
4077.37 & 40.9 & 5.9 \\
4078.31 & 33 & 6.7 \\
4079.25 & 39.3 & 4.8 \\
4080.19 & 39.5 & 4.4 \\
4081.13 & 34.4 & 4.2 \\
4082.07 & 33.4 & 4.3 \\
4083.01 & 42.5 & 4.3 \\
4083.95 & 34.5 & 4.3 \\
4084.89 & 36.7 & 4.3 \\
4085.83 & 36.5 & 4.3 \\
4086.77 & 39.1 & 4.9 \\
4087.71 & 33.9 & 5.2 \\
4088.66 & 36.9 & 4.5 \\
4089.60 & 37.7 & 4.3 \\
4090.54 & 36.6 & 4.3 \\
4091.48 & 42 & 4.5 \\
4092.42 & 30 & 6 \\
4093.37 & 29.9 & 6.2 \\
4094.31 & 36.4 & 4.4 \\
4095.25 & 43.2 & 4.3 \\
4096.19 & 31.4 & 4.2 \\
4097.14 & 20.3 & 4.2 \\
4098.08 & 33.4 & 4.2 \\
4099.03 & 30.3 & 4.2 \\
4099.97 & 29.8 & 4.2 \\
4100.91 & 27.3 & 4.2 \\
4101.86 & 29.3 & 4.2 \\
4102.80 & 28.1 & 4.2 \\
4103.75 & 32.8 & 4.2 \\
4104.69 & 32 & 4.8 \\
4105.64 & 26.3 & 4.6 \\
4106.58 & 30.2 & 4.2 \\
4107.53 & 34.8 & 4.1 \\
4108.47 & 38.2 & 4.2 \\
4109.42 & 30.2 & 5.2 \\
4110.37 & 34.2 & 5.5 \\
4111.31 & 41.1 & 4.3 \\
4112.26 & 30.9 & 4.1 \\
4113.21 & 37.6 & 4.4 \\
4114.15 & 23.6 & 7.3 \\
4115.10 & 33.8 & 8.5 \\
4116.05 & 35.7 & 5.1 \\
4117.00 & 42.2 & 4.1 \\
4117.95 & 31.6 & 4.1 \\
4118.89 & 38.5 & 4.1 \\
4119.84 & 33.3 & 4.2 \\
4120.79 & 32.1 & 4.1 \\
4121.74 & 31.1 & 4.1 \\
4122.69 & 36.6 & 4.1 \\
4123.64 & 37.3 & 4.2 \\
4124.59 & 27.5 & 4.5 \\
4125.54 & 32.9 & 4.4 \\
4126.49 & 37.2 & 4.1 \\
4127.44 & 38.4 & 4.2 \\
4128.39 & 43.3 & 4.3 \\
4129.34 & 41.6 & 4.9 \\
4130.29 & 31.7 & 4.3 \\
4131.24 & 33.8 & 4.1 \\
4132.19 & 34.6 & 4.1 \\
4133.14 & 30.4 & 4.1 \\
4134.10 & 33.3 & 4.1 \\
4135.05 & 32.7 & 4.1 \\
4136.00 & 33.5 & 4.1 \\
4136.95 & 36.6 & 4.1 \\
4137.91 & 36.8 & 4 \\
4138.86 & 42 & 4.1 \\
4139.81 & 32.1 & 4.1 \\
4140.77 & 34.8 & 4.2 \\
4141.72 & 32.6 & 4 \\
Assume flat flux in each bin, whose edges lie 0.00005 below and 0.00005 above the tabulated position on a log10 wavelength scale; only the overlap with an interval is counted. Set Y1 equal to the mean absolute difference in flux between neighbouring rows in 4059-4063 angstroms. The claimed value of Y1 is 3.1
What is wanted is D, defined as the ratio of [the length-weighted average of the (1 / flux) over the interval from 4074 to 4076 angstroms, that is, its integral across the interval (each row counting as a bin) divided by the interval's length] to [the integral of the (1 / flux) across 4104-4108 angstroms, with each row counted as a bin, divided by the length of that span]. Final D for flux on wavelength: 0.88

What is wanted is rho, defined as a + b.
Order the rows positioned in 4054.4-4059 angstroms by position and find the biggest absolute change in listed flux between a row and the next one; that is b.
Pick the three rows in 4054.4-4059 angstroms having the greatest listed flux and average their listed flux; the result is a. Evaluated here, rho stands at 47.0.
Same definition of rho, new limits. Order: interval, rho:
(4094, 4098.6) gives 50.8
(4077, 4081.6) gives 47.8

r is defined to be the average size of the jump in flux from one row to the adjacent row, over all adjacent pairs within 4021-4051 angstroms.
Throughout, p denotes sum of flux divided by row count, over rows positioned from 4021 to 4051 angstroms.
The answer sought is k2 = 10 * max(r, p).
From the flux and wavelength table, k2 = 362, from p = 36.2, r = 4.9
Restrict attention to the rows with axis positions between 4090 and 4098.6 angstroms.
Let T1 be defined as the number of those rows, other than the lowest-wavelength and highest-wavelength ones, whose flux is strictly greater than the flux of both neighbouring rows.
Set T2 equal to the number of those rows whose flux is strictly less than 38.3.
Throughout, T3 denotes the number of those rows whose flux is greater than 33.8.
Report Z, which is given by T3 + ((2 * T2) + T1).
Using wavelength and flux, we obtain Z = 20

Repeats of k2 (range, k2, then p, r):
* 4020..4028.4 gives 369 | 36.9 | 5.2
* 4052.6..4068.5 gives 344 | 34.4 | 4.2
